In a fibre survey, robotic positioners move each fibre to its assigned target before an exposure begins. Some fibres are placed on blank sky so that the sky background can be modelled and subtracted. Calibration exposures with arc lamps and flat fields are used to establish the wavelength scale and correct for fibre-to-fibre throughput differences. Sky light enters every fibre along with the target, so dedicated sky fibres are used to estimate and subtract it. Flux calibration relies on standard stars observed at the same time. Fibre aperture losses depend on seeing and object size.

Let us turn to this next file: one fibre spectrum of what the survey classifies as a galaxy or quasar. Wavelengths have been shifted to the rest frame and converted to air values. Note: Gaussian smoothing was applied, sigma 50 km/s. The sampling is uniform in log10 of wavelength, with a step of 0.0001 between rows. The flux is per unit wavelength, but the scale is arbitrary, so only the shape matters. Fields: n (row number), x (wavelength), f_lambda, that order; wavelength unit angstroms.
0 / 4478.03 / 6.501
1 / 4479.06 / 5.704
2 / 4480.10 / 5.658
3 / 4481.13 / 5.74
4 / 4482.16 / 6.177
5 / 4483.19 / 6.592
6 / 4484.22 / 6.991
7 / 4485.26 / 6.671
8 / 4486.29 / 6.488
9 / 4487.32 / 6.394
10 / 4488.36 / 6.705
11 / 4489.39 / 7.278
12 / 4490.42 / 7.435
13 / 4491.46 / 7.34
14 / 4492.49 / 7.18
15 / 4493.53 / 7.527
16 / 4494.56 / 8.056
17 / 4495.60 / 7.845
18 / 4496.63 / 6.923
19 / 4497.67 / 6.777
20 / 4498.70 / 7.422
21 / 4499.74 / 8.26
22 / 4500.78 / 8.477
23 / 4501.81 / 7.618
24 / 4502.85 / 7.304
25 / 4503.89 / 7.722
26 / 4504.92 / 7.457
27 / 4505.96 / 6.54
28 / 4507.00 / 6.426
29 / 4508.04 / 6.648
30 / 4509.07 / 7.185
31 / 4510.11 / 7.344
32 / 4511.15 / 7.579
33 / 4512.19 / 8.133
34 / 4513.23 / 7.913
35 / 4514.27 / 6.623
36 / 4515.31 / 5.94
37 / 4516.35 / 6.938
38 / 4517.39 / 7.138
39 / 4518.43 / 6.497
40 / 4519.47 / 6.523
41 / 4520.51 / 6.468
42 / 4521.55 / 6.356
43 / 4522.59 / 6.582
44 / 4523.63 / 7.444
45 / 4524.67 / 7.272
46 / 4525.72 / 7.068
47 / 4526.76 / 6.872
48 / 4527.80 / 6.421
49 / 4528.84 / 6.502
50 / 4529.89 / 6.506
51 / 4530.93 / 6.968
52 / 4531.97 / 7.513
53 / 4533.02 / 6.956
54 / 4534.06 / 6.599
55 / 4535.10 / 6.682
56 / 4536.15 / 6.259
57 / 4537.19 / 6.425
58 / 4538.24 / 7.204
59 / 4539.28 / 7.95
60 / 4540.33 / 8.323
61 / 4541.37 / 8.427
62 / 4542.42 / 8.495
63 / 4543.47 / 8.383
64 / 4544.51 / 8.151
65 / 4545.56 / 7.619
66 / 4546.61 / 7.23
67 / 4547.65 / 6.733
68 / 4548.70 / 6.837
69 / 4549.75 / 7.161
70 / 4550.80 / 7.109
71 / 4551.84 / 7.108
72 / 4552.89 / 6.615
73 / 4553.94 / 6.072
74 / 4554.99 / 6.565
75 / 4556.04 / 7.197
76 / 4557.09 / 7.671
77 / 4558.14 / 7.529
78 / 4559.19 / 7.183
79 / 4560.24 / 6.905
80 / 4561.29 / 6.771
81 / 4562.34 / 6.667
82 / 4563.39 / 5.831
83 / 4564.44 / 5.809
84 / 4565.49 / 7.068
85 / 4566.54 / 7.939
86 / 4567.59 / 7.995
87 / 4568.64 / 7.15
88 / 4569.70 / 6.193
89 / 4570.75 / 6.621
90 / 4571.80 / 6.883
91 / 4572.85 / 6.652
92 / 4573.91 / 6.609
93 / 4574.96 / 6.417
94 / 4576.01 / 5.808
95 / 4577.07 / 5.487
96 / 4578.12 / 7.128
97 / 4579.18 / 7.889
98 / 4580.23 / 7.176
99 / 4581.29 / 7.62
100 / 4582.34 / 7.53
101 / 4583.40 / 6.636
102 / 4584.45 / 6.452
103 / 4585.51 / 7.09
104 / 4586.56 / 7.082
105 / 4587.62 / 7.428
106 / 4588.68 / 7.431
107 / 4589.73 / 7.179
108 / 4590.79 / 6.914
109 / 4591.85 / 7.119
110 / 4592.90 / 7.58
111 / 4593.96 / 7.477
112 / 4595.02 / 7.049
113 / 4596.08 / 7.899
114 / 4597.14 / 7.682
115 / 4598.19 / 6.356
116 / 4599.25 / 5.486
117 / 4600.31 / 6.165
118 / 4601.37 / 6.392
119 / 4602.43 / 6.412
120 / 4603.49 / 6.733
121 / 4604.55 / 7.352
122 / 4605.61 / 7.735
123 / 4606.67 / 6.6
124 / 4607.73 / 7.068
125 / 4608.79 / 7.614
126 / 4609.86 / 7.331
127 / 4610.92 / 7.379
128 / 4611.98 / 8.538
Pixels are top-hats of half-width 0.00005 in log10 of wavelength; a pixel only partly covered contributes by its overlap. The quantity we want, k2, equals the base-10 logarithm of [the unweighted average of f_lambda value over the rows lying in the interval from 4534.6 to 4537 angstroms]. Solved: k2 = 0.811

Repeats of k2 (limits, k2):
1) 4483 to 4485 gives 0.832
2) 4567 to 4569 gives 0.879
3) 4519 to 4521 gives 0.813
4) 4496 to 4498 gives 0.836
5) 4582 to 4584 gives 0.850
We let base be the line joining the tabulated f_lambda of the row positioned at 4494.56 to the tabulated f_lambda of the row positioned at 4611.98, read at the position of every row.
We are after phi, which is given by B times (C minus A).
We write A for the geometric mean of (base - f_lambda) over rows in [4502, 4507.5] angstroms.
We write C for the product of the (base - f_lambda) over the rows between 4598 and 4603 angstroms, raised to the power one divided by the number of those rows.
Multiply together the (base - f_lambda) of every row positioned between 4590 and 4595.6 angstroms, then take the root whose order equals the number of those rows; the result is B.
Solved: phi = 1.7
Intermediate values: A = 0.9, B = 1.20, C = 2.3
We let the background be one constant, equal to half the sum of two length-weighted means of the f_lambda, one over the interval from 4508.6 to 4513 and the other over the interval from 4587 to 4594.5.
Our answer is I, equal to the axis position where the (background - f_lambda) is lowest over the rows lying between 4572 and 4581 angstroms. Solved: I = 4579.18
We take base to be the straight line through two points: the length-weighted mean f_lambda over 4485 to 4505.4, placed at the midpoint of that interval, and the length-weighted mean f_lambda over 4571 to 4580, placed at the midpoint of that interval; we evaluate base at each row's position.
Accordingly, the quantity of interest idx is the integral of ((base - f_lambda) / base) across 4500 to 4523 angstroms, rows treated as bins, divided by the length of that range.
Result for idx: 0.018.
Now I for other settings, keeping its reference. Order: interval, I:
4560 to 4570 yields 4567.59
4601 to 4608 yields 4605.61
